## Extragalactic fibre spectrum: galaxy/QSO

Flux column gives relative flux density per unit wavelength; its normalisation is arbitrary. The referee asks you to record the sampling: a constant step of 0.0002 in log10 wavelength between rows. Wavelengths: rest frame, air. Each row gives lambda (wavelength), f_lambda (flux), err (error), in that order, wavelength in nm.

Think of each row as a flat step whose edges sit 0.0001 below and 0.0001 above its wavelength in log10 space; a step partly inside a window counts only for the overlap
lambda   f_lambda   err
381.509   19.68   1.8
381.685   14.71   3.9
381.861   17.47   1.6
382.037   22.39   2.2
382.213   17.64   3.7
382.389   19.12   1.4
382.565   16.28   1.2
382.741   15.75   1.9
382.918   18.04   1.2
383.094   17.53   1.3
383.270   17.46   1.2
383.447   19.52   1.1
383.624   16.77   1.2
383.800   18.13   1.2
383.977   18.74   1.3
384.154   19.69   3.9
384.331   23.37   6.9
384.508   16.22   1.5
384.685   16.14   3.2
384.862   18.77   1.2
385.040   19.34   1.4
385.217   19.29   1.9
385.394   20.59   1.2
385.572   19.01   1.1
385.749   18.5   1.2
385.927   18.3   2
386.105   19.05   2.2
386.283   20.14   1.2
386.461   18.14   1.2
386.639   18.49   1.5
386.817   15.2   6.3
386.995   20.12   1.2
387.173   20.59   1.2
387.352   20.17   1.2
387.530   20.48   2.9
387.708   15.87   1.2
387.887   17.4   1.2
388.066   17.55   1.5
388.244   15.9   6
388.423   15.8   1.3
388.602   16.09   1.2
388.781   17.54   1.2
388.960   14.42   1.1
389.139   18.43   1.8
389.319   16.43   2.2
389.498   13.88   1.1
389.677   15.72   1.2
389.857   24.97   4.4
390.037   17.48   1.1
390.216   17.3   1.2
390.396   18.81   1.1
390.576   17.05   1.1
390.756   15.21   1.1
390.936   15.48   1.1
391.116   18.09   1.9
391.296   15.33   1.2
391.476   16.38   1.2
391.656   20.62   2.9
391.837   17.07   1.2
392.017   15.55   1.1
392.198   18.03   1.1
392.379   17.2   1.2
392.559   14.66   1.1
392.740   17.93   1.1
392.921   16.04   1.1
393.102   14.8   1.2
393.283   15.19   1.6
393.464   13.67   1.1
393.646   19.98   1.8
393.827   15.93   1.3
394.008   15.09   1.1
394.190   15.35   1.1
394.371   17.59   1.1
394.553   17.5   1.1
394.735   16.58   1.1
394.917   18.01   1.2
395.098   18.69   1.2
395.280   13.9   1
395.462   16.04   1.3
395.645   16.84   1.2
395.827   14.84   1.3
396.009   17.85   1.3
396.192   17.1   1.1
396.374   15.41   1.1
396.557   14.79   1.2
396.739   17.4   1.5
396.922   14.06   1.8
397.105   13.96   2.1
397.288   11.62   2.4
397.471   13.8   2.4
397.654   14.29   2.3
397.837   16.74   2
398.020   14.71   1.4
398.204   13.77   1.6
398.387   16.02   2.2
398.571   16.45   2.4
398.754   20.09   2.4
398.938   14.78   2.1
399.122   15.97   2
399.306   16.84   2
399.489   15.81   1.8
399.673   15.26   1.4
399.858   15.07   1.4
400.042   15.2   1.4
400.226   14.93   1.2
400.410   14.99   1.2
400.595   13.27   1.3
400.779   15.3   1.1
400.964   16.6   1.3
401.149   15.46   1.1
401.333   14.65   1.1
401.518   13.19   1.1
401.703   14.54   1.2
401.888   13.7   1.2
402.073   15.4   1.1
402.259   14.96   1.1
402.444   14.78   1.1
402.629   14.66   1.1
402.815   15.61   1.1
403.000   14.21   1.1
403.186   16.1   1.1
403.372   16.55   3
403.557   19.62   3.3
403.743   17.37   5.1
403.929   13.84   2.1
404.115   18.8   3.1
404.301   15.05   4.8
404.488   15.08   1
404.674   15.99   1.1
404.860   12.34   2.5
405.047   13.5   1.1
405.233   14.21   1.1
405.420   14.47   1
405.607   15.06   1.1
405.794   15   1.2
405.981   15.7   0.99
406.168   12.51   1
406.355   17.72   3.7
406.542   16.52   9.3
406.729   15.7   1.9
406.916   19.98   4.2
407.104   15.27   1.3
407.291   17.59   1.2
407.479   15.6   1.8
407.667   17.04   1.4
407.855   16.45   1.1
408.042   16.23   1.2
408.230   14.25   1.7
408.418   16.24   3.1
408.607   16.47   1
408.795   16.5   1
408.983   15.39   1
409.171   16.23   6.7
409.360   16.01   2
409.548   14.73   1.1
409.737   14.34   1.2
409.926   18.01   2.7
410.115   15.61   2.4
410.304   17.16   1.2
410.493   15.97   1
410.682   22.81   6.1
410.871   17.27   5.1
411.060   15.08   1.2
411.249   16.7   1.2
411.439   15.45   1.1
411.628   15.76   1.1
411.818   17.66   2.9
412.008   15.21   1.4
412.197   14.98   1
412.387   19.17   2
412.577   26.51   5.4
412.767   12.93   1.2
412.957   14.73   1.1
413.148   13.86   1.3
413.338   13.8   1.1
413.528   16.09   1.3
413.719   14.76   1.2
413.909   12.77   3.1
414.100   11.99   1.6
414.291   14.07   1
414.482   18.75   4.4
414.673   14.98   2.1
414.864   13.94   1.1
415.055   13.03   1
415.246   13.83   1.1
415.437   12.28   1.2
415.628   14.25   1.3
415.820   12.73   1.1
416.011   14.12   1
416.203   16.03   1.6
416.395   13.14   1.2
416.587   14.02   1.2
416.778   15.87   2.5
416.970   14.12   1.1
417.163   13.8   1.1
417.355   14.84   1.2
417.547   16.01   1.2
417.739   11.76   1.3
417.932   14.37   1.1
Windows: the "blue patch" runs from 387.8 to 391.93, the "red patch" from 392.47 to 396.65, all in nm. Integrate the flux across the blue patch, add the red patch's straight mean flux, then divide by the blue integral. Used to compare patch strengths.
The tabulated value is 1.23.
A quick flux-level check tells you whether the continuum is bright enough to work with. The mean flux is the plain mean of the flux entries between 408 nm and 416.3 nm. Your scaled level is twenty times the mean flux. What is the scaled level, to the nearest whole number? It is 313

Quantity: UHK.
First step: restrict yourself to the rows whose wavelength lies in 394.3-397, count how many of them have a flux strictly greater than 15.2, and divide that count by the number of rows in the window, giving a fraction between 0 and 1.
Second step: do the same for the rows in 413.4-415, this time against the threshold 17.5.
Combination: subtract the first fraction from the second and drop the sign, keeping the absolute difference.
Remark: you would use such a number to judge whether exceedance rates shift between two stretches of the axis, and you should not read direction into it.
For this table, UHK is 0.61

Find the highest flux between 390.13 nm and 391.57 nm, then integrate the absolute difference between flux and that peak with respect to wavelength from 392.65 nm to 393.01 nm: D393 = 0.66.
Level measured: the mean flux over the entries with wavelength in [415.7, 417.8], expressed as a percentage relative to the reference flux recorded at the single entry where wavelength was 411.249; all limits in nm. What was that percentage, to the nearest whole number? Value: 85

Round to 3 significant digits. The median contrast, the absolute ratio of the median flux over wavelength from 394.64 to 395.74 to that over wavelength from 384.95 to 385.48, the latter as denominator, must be 0.864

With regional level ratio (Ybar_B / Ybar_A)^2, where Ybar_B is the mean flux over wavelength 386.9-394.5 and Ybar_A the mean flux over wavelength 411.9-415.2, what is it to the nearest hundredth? 1.23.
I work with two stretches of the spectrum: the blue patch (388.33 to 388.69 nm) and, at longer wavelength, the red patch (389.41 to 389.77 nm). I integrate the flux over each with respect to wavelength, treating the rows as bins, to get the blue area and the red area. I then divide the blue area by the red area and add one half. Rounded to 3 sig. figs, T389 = 1.57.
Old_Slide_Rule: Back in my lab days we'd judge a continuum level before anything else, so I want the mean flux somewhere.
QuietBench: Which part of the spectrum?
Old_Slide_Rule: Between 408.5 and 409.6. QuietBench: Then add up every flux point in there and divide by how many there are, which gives 15.9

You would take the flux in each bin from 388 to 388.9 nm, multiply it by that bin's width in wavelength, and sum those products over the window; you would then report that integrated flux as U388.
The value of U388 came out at 14.8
